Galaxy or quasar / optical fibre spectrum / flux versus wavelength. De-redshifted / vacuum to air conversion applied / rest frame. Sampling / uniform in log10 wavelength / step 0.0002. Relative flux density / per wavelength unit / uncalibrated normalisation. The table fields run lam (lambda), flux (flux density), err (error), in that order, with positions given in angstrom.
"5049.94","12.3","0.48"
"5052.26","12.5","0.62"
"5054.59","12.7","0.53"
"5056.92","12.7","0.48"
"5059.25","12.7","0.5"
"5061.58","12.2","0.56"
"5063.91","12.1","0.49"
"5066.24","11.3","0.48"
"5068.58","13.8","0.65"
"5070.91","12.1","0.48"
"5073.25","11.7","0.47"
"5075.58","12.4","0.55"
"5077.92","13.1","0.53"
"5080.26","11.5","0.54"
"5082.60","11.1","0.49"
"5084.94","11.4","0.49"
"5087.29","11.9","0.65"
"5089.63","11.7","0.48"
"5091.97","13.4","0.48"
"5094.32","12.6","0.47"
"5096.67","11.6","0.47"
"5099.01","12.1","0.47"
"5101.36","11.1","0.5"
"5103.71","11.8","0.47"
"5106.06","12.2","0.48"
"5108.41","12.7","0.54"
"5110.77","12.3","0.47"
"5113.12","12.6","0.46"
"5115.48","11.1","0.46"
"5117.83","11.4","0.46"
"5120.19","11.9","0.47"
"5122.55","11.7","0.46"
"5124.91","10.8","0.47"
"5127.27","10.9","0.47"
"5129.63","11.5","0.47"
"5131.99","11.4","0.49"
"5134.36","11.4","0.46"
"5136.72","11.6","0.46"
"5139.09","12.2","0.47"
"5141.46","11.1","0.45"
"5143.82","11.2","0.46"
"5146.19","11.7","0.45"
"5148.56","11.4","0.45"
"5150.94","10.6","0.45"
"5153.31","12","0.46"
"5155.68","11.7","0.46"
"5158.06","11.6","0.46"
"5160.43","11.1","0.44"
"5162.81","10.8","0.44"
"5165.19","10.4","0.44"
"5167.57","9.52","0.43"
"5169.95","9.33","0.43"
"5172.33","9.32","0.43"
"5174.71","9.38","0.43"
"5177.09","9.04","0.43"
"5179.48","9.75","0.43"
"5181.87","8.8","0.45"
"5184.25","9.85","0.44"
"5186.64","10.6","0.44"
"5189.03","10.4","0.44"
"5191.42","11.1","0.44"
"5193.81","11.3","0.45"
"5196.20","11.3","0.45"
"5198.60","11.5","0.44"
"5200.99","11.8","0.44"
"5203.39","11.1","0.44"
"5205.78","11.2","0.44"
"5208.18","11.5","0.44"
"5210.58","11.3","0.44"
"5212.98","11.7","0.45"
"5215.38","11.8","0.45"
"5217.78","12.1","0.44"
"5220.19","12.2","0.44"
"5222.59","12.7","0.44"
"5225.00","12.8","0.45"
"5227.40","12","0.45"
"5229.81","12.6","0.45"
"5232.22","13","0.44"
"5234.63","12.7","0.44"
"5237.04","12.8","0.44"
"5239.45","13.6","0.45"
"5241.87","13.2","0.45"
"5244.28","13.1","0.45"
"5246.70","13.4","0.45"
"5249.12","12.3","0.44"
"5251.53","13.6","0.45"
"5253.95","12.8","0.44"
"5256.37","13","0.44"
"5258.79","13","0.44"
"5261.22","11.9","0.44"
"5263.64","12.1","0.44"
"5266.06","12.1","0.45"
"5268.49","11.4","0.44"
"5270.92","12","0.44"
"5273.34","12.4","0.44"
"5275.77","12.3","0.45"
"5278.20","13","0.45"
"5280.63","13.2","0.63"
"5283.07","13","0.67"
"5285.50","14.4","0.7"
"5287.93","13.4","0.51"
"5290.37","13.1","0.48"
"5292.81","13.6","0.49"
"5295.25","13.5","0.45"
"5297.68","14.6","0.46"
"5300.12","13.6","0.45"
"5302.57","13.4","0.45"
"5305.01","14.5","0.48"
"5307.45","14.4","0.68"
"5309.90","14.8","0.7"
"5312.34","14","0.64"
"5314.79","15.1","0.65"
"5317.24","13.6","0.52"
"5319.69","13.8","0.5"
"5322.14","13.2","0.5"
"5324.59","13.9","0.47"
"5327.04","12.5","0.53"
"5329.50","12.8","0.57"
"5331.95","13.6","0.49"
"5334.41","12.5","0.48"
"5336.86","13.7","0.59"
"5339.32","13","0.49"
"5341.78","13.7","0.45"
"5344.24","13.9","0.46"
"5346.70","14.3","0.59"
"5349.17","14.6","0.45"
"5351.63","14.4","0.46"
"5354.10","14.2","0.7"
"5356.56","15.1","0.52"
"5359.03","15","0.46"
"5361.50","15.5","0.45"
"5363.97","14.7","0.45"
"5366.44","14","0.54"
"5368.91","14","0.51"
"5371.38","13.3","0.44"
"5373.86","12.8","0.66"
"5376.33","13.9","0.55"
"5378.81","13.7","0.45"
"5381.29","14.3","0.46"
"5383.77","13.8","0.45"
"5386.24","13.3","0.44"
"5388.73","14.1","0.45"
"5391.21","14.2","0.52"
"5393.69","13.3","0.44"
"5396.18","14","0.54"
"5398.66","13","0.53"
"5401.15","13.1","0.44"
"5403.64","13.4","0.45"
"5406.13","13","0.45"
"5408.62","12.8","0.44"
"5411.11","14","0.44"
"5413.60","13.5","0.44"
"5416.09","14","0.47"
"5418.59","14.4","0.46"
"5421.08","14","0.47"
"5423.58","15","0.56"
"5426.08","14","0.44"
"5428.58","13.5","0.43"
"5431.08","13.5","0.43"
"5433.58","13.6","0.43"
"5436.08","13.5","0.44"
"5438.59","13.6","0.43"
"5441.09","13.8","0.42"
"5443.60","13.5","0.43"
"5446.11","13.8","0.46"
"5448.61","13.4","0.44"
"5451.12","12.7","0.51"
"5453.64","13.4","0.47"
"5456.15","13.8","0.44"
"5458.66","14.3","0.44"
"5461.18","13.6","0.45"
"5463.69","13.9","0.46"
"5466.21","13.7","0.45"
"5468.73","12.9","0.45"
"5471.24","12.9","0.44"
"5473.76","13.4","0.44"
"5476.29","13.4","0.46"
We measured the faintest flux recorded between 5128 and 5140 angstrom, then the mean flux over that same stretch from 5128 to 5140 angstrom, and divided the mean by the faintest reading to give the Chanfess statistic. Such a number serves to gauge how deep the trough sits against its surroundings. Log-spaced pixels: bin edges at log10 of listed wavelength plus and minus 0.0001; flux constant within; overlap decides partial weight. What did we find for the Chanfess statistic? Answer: 1.02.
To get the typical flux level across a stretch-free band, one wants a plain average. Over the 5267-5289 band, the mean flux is 12.8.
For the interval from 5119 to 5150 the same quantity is 11.4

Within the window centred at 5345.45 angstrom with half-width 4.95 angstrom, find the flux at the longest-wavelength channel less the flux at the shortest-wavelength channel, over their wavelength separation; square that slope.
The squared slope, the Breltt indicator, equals 0.015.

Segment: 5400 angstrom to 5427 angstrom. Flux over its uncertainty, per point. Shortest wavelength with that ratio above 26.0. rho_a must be 5401.15 angstrom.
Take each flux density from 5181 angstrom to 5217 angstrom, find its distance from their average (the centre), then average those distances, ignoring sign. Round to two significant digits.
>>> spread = 0.59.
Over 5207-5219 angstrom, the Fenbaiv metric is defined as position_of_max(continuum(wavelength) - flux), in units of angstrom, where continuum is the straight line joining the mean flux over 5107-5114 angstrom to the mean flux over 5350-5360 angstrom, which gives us 5210.58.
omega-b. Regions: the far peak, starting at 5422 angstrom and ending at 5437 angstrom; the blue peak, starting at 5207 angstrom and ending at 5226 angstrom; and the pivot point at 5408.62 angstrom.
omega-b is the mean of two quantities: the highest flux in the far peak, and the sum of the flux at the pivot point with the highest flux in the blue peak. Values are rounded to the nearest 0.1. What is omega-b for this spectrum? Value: 20.3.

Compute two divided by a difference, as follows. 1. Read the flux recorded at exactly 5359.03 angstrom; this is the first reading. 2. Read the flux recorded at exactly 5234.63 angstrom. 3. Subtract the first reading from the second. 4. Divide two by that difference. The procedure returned -1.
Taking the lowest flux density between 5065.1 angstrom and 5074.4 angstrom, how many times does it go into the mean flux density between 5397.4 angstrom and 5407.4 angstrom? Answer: 1.16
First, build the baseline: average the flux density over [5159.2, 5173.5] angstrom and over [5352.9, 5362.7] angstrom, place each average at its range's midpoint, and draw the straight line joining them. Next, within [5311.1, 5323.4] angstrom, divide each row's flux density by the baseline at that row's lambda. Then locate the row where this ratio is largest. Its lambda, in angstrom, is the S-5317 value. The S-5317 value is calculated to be 5314.79 angstrom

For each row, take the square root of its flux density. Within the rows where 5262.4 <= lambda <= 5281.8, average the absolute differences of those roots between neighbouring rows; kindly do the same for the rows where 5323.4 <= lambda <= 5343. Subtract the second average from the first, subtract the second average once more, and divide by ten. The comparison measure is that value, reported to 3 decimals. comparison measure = -0.019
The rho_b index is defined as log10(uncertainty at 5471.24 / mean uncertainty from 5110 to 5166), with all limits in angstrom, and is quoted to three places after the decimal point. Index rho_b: -0.019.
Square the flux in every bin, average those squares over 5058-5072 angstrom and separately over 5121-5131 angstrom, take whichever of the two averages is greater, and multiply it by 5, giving 768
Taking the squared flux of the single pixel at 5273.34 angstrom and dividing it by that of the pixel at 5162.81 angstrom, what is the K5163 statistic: 1.32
